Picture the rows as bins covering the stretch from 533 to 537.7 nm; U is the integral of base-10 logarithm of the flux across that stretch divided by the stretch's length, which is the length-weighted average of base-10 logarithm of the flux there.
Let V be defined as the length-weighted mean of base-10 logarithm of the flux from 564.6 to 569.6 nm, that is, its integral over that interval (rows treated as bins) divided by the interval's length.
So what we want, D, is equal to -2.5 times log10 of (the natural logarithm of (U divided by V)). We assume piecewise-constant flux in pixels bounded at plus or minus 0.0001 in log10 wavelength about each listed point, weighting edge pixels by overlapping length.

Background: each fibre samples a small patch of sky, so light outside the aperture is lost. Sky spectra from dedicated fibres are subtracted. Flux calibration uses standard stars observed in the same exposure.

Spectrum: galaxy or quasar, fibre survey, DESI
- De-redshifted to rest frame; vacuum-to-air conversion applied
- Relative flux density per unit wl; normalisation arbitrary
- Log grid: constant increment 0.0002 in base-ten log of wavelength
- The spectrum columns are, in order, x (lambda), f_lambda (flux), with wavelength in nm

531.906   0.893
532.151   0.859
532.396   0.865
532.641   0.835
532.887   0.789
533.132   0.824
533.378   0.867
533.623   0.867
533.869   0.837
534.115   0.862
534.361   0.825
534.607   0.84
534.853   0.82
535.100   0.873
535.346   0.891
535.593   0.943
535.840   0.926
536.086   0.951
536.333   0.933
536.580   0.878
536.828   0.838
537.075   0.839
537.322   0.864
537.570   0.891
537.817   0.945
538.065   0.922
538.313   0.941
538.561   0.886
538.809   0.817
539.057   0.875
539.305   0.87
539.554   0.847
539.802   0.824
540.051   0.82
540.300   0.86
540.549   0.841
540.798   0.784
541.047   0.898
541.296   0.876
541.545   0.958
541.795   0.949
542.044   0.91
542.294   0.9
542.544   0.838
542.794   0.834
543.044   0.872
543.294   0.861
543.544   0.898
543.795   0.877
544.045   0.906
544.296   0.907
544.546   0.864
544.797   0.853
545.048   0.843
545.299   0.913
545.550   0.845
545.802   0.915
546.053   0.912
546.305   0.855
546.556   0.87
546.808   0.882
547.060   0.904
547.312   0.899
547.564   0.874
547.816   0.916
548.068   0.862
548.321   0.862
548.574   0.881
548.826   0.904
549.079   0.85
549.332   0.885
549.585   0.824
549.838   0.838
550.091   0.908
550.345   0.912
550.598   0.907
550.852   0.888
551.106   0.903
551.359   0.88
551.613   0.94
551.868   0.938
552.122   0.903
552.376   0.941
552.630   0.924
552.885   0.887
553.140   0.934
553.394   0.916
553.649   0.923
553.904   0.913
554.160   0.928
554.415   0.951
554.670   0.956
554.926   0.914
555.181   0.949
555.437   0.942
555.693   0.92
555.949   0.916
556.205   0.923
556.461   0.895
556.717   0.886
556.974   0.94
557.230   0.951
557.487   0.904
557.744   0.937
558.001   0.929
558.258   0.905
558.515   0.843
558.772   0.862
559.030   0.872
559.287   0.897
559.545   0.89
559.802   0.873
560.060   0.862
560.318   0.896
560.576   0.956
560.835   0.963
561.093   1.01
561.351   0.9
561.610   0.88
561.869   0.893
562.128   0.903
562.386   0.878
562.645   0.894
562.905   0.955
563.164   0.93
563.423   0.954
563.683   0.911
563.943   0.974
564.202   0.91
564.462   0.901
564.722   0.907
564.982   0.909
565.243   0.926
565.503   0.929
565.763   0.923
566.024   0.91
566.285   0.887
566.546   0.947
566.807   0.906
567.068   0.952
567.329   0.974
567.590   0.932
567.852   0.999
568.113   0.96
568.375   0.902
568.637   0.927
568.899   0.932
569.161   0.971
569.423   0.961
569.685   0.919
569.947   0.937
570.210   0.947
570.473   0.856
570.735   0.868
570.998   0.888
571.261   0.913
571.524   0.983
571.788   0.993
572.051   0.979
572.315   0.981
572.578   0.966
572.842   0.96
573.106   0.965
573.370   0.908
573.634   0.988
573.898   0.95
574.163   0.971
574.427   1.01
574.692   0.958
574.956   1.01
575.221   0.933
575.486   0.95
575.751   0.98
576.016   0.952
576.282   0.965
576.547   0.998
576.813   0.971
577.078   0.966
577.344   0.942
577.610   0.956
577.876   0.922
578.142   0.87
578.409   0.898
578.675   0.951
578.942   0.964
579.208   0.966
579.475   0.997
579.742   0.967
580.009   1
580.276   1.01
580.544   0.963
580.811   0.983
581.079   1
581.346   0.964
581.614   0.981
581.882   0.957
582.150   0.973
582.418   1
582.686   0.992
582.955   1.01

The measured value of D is 0.4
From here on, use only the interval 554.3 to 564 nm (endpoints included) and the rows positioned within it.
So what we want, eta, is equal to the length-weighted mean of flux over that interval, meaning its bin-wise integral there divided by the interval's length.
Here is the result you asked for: 0.92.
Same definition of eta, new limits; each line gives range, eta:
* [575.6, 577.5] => 0.97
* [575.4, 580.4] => 0.96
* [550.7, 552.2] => 0.91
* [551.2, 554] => 0.92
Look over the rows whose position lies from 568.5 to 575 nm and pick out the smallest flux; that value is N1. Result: 0.856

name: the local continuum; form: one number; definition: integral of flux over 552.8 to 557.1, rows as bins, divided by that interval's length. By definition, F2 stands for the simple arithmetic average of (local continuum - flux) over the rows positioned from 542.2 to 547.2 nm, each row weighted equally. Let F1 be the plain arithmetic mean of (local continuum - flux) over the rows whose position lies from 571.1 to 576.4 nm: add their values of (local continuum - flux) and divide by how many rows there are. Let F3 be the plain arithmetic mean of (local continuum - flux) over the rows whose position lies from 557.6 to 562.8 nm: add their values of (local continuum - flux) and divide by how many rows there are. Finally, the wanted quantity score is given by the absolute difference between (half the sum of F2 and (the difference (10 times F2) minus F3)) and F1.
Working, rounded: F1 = -0.04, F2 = 0.046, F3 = 0.021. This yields 0.285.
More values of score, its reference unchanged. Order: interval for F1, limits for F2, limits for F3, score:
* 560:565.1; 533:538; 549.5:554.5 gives 0.251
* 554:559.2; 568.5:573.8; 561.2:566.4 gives 0.115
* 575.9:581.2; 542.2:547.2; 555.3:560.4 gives 0.281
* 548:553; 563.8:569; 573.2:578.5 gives 0.054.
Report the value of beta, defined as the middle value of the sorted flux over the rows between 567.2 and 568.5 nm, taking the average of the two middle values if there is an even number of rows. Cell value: 0.960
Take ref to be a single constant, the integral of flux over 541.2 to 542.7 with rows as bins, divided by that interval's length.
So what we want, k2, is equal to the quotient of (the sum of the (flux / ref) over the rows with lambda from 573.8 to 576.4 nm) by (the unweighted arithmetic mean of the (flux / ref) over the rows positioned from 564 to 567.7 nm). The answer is 10.5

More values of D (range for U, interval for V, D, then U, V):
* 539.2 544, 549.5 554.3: 1.1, -0.061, -0.043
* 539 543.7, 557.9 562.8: 1.3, -0.061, -0.046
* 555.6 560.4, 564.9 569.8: 0.9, -0.046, -0.029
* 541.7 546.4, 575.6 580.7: -0.1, -0.055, -0.018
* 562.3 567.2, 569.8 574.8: 0.9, -0.036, -0.023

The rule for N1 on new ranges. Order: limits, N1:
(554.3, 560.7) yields 0.843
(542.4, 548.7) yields 0.834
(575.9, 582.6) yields 0.87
